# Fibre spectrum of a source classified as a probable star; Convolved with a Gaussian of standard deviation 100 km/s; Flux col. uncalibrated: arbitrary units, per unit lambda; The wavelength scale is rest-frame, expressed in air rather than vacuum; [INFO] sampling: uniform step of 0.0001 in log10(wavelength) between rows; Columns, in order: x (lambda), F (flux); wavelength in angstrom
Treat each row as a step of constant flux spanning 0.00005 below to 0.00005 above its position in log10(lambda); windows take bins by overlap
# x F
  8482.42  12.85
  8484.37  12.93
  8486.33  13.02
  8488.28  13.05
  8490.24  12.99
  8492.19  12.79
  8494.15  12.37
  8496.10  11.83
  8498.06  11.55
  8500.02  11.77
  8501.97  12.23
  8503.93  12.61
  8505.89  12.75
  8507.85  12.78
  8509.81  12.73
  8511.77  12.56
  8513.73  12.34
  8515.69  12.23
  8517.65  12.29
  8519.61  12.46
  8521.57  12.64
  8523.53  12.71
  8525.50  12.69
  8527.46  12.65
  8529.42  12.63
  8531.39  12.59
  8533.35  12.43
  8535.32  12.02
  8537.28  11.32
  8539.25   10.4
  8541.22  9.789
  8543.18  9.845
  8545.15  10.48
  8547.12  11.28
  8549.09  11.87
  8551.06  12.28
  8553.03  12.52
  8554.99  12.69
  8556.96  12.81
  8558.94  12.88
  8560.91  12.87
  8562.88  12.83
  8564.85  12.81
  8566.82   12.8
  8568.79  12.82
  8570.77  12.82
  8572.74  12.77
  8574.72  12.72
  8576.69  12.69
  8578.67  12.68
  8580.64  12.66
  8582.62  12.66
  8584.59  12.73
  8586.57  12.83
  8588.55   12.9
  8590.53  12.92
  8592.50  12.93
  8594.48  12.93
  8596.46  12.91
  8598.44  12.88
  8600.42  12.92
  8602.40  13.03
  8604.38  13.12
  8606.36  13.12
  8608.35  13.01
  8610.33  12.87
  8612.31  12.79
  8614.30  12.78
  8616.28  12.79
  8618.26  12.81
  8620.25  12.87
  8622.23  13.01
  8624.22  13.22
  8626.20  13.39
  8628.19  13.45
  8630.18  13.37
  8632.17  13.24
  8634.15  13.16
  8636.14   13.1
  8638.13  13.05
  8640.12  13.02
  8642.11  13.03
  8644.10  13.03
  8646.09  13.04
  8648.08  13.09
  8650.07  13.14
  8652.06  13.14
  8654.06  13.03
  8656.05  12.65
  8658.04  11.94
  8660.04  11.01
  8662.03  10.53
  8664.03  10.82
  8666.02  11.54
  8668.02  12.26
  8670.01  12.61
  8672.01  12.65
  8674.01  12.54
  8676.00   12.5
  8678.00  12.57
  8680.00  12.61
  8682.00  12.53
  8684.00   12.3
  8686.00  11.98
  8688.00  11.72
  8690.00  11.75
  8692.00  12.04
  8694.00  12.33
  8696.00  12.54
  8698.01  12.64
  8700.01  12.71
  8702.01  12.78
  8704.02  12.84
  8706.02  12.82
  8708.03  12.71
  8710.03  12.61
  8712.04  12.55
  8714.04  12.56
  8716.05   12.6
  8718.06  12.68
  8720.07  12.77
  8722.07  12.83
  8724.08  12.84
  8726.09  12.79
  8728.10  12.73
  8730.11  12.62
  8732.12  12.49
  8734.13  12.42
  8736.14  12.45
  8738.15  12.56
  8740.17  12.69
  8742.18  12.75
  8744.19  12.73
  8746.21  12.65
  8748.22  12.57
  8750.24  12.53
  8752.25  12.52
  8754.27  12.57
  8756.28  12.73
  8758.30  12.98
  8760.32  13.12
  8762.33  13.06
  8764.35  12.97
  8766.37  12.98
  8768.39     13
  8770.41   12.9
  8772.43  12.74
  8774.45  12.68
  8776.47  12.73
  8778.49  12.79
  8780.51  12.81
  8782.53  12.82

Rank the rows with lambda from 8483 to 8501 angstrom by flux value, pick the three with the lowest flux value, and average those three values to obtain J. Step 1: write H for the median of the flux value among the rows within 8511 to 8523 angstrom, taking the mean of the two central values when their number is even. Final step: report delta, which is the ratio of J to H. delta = 0.94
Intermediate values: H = 12.4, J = 11.7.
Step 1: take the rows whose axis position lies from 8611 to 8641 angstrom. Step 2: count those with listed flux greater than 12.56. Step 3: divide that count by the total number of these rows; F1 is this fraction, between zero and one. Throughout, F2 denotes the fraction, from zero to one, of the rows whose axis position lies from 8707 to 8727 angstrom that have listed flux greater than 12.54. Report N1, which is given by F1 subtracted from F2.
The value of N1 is 0.00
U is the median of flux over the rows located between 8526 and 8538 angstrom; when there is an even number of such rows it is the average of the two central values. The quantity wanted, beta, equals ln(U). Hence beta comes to 2.53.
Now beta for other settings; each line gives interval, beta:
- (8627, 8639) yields 2.58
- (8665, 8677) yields 2.53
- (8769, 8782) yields 2.55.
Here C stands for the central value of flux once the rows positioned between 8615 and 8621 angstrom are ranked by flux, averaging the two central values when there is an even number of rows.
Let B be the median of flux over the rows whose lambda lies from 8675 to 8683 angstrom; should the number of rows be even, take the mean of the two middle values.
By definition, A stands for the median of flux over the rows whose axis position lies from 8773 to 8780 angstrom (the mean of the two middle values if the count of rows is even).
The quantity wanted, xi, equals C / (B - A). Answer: -71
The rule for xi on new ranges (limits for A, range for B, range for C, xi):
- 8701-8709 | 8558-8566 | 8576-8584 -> 253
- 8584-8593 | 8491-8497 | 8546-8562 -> -24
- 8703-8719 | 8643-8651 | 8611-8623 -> 30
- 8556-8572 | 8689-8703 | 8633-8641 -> -47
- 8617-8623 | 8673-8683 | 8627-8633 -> -41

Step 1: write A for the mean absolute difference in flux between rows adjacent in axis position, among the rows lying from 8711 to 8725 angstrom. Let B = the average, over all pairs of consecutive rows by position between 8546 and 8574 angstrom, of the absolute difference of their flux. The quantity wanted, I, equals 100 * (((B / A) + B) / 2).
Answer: 146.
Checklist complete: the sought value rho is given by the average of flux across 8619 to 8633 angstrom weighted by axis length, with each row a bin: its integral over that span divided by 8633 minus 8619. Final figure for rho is 13.2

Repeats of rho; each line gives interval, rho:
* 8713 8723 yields 12.7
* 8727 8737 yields 12.5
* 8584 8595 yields 12.9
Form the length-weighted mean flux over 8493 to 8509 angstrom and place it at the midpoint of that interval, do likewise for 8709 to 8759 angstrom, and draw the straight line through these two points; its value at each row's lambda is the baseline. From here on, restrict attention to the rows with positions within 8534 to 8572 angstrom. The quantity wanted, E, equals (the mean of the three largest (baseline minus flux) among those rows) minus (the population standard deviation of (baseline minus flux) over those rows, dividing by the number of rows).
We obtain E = 1.2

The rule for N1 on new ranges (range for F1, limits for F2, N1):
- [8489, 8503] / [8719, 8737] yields 0.38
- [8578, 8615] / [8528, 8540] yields -0.67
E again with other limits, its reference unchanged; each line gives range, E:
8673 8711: 0.4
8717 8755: 0.1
